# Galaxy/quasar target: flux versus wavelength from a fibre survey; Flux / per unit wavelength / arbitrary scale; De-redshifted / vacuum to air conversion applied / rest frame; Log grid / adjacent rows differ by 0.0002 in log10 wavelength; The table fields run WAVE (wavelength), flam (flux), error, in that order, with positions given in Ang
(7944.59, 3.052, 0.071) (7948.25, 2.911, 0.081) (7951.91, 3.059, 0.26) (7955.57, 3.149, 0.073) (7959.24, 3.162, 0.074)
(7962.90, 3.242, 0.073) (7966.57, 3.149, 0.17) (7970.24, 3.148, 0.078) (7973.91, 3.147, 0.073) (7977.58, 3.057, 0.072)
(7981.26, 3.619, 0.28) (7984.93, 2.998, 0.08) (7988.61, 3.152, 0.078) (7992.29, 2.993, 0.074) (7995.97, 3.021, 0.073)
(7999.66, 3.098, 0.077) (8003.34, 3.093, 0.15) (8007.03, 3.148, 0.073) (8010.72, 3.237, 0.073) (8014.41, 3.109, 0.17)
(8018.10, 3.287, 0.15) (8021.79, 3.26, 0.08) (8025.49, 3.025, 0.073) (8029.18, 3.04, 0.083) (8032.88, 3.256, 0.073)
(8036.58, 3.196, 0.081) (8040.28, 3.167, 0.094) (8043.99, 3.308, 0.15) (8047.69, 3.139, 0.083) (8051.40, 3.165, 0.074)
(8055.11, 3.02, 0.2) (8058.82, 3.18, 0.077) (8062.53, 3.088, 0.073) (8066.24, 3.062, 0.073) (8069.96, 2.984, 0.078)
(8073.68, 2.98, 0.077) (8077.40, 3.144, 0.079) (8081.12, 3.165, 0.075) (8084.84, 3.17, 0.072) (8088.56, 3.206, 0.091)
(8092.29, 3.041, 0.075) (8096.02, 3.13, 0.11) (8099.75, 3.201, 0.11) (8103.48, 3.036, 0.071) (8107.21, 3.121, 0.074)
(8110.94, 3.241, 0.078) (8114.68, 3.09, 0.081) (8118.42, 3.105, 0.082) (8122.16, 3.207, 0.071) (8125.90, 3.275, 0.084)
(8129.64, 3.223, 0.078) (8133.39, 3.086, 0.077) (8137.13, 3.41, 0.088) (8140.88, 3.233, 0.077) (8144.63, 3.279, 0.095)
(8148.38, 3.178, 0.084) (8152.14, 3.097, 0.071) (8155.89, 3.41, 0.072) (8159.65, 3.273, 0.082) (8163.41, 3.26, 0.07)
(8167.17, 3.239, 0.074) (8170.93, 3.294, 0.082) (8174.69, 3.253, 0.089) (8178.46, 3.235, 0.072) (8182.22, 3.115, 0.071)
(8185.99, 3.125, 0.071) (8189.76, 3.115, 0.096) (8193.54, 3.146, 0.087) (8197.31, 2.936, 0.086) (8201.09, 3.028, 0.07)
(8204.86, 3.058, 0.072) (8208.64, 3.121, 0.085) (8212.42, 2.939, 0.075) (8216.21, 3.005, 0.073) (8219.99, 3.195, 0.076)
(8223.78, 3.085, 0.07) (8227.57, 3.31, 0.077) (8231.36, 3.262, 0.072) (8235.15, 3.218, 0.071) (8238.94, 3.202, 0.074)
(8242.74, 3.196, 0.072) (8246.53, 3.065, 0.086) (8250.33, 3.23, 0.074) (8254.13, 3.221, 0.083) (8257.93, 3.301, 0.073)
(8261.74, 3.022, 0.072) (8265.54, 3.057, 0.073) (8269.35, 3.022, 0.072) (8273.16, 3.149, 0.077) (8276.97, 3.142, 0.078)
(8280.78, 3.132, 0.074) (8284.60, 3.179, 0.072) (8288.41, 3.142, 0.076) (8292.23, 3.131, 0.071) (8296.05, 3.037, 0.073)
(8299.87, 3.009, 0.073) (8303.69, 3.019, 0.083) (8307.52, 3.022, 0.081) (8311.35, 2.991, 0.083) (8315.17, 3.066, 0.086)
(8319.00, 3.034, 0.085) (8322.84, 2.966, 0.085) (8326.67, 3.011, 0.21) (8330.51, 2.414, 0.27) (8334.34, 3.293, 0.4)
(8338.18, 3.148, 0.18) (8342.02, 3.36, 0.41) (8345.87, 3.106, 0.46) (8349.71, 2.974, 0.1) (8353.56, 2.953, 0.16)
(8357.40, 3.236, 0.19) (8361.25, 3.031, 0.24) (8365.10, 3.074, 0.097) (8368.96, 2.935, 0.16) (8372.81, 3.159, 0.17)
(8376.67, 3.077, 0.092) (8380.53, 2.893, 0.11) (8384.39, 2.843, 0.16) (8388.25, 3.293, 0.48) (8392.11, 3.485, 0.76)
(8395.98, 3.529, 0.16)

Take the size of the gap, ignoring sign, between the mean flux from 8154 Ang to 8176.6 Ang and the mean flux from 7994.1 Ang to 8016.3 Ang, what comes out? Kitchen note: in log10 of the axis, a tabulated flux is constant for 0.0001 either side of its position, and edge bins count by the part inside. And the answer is 0.17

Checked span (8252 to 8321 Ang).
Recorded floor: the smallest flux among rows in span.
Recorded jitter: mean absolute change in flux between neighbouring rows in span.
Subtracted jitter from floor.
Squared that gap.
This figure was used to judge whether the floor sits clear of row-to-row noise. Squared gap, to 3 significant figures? 8.62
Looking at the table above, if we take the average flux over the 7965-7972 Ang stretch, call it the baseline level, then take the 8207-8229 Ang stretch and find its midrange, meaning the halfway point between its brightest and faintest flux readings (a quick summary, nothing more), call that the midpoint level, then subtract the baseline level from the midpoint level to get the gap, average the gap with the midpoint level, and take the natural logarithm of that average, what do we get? 0.44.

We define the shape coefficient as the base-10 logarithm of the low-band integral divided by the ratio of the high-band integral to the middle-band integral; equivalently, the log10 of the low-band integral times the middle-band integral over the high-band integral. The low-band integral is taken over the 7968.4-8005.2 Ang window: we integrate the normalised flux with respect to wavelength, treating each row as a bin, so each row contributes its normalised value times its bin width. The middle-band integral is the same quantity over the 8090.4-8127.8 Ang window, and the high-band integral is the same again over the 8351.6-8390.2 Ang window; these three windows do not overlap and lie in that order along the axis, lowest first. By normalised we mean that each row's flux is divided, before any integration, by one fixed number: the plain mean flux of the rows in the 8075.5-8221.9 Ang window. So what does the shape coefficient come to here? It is 1.56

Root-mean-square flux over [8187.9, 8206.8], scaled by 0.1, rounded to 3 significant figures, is 0.306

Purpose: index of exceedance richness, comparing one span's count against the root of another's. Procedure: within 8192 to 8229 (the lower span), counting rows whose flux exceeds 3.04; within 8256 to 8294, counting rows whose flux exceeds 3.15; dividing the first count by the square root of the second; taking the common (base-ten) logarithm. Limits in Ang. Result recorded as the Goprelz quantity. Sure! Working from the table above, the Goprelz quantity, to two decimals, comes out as 0.63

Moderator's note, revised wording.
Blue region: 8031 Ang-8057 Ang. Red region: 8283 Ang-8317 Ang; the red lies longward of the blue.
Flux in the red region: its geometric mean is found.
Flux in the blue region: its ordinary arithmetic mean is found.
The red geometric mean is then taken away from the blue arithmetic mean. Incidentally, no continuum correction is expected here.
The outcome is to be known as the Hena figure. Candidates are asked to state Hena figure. 0.11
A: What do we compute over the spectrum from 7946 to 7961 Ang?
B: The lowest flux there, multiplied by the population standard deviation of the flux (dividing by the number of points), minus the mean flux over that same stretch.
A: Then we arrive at -2.78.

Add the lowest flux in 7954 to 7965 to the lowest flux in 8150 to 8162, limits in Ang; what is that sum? 6.25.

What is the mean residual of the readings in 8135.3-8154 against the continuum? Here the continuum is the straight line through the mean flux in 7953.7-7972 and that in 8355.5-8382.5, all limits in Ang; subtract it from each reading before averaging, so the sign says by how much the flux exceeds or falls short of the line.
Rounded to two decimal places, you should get 0.12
